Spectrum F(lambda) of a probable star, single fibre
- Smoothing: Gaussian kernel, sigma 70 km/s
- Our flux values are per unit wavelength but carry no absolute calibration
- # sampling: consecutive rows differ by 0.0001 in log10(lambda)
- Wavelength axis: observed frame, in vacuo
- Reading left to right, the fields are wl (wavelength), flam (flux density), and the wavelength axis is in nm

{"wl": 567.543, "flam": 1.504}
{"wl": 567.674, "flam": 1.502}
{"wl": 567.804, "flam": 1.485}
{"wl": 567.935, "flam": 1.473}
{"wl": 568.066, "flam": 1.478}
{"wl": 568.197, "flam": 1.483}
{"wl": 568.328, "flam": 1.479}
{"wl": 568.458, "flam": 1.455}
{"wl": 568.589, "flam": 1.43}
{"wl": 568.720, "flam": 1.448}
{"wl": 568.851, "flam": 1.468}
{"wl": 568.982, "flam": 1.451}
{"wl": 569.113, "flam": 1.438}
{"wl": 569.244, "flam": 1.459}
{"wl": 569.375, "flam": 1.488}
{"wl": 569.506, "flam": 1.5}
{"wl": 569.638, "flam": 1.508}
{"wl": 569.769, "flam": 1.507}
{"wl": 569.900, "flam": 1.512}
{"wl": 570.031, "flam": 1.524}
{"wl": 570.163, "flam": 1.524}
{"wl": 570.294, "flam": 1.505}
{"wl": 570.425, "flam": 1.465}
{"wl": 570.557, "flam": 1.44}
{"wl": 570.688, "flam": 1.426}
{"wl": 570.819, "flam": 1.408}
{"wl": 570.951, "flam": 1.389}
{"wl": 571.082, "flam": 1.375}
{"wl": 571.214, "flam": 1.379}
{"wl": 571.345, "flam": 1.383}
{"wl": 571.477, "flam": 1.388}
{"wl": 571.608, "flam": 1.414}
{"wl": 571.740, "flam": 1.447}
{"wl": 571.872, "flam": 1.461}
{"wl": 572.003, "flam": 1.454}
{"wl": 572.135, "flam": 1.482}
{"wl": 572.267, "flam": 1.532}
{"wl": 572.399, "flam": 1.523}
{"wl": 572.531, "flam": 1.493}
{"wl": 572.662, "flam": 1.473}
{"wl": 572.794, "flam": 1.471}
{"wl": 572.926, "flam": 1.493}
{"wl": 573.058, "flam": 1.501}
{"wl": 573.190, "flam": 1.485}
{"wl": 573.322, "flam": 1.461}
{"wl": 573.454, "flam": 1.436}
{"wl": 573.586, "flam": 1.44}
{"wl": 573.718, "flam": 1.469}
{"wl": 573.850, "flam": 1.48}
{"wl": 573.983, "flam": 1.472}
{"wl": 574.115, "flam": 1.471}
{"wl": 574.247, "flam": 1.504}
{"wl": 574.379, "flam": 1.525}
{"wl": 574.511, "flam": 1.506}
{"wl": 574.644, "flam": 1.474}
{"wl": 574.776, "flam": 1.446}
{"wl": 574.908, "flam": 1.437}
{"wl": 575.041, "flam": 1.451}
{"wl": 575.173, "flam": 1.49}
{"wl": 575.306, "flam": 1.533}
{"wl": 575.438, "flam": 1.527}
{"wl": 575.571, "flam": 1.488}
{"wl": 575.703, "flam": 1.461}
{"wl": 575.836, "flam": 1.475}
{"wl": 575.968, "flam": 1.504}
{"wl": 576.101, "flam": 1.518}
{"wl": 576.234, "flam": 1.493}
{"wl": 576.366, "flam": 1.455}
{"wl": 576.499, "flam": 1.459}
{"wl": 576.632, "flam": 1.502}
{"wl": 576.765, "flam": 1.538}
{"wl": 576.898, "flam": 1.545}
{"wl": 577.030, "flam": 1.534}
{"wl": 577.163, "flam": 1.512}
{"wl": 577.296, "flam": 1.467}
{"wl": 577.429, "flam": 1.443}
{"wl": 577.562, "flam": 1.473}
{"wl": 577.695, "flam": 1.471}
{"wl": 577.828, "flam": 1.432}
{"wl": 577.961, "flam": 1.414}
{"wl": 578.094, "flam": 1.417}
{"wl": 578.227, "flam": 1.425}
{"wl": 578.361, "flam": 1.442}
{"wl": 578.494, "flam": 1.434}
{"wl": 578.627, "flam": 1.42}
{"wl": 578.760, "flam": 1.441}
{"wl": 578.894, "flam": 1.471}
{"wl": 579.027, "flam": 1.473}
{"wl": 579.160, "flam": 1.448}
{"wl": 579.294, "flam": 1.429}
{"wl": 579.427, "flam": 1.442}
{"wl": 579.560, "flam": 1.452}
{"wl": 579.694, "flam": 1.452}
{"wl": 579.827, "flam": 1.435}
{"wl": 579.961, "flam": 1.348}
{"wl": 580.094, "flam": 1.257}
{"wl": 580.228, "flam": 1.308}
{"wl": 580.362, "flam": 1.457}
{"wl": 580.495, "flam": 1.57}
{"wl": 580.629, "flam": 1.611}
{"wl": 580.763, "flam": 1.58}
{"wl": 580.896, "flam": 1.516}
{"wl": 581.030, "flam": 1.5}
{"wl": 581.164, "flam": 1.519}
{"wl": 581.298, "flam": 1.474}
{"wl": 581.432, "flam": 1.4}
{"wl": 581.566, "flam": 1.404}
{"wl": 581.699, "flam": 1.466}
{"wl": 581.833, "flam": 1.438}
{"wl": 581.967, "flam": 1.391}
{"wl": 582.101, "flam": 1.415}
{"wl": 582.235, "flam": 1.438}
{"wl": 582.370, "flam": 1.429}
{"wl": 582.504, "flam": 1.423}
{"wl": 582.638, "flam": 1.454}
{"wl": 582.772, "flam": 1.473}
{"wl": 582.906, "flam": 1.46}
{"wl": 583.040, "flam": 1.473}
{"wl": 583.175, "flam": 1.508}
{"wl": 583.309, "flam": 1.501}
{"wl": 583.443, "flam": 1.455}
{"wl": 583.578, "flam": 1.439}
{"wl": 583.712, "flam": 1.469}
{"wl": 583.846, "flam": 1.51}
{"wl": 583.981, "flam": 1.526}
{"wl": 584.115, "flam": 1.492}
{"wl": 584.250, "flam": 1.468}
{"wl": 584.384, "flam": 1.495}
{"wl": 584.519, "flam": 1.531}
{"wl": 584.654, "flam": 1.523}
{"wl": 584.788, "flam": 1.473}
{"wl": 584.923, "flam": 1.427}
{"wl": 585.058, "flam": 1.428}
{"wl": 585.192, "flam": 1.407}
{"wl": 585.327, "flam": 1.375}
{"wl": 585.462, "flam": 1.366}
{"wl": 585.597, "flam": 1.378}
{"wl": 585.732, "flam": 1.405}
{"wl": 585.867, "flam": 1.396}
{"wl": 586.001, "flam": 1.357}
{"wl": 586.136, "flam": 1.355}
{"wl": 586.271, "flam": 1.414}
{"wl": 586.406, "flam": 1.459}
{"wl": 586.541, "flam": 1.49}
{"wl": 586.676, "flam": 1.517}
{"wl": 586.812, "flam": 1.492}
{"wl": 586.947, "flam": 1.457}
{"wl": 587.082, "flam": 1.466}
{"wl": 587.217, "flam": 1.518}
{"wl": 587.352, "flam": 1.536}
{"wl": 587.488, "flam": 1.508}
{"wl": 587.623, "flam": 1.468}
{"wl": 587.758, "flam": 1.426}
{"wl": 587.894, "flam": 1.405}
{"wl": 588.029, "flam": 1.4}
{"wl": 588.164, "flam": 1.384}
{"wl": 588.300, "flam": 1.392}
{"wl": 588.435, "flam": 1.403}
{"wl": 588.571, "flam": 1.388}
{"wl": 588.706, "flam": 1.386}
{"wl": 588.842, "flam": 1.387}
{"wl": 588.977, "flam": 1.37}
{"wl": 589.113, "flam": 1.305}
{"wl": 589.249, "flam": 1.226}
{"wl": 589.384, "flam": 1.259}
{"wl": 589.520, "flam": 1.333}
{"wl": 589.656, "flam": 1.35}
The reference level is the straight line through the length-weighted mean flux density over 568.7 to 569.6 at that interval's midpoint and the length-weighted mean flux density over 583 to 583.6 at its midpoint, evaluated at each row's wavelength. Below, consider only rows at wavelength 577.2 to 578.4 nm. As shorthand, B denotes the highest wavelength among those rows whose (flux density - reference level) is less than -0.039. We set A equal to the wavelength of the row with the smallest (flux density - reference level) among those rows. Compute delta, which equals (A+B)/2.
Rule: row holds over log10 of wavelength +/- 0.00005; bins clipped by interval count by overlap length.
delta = 578.09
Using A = 577.961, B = 578.227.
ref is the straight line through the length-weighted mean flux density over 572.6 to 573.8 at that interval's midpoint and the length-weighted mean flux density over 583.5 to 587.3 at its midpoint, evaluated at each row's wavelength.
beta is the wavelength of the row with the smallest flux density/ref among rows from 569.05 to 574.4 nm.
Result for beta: 571.082 nm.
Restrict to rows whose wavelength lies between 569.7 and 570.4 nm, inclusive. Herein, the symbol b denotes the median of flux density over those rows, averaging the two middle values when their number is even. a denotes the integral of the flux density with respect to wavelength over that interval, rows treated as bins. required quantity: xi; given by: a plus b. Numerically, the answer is 2.57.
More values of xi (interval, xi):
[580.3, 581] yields 2.65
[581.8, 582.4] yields 2.28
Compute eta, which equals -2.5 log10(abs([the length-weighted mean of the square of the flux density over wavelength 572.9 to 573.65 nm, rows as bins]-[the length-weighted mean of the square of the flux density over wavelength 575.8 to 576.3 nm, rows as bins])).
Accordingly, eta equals 2.6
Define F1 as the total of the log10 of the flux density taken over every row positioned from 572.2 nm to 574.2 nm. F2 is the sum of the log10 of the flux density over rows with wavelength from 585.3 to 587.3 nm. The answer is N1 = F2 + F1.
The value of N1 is 4.88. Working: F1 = 2.55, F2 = 2.32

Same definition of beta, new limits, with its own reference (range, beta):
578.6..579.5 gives 578.627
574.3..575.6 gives 574.908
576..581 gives 580.094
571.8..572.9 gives 572.003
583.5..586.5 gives 586.136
